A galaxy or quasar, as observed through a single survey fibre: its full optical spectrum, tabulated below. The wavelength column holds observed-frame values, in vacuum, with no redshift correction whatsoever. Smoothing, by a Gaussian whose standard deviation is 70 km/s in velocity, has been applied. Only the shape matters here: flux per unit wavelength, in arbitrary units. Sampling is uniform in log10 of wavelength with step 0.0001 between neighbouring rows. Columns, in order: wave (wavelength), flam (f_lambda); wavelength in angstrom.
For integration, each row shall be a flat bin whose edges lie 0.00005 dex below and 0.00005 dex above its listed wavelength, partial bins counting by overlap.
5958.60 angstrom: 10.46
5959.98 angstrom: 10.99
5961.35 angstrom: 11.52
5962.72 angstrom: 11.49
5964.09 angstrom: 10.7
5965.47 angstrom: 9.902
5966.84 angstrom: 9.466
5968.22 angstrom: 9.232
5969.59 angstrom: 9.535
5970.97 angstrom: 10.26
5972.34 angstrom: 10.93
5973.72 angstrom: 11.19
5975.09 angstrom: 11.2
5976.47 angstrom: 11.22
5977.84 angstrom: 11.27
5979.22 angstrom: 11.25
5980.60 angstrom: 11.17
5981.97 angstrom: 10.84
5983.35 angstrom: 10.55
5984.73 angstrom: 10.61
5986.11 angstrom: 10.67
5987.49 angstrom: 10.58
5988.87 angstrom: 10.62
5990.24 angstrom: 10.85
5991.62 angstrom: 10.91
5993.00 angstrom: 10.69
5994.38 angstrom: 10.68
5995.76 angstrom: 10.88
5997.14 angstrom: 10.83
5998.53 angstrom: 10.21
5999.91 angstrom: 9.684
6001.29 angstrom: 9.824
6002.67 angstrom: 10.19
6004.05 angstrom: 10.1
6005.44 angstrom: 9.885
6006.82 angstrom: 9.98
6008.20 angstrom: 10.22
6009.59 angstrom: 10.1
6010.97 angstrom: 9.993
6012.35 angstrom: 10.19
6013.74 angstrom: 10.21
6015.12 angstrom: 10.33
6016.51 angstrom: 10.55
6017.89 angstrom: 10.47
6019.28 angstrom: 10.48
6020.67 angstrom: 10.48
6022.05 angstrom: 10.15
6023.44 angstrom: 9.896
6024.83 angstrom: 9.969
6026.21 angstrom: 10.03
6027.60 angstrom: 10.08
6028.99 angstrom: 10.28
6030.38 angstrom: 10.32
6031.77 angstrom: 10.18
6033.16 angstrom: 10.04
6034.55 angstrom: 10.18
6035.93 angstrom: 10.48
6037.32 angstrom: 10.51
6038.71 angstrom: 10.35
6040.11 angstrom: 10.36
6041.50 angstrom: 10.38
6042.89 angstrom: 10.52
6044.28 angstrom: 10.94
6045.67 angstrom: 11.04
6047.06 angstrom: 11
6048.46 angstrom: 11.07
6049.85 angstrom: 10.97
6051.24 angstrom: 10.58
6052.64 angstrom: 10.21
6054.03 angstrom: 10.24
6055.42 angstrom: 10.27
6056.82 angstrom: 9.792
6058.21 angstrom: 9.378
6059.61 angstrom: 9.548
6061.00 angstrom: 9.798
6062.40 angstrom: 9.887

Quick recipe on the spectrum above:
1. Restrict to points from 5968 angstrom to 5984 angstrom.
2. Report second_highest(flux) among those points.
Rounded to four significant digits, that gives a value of 11.25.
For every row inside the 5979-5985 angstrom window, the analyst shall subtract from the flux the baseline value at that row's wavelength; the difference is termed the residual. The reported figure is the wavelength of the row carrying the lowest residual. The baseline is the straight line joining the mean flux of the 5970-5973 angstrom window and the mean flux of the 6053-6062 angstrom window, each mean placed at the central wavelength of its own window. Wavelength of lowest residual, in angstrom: 5983.35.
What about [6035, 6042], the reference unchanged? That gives 6038.71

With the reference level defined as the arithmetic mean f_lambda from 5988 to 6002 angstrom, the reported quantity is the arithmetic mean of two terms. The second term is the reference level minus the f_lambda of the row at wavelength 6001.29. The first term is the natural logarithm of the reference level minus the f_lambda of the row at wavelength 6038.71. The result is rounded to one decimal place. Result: -0.5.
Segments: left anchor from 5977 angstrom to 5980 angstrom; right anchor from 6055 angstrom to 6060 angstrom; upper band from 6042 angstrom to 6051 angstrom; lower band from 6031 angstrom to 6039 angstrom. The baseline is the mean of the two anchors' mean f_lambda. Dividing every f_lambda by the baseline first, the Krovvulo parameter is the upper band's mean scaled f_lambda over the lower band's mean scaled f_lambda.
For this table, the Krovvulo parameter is 1.06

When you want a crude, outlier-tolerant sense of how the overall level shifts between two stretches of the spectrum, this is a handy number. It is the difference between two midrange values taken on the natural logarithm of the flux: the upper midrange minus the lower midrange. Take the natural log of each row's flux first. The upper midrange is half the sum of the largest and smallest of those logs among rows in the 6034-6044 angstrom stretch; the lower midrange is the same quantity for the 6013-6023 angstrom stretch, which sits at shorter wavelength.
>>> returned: 0.00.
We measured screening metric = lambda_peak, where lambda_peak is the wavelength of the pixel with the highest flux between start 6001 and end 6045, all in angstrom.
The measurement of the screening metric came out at 6044.28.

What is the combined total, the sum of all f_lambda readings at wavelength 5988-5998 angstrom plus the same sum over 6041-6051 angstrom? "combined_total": 151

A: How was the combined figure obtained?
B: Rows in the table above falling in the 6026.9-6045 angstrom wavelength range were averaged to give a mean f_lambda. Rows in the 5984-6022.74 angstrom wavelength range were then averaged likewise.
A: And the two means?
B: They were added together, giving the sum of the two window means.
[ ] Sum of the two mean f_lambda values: 20.7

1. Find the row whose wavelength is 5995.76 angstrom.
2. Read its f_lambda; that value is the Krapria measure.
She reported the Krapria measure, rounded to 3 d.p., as 10.880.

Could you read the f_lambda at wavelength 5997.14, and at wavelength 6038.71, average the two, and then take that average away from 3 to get -7.59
